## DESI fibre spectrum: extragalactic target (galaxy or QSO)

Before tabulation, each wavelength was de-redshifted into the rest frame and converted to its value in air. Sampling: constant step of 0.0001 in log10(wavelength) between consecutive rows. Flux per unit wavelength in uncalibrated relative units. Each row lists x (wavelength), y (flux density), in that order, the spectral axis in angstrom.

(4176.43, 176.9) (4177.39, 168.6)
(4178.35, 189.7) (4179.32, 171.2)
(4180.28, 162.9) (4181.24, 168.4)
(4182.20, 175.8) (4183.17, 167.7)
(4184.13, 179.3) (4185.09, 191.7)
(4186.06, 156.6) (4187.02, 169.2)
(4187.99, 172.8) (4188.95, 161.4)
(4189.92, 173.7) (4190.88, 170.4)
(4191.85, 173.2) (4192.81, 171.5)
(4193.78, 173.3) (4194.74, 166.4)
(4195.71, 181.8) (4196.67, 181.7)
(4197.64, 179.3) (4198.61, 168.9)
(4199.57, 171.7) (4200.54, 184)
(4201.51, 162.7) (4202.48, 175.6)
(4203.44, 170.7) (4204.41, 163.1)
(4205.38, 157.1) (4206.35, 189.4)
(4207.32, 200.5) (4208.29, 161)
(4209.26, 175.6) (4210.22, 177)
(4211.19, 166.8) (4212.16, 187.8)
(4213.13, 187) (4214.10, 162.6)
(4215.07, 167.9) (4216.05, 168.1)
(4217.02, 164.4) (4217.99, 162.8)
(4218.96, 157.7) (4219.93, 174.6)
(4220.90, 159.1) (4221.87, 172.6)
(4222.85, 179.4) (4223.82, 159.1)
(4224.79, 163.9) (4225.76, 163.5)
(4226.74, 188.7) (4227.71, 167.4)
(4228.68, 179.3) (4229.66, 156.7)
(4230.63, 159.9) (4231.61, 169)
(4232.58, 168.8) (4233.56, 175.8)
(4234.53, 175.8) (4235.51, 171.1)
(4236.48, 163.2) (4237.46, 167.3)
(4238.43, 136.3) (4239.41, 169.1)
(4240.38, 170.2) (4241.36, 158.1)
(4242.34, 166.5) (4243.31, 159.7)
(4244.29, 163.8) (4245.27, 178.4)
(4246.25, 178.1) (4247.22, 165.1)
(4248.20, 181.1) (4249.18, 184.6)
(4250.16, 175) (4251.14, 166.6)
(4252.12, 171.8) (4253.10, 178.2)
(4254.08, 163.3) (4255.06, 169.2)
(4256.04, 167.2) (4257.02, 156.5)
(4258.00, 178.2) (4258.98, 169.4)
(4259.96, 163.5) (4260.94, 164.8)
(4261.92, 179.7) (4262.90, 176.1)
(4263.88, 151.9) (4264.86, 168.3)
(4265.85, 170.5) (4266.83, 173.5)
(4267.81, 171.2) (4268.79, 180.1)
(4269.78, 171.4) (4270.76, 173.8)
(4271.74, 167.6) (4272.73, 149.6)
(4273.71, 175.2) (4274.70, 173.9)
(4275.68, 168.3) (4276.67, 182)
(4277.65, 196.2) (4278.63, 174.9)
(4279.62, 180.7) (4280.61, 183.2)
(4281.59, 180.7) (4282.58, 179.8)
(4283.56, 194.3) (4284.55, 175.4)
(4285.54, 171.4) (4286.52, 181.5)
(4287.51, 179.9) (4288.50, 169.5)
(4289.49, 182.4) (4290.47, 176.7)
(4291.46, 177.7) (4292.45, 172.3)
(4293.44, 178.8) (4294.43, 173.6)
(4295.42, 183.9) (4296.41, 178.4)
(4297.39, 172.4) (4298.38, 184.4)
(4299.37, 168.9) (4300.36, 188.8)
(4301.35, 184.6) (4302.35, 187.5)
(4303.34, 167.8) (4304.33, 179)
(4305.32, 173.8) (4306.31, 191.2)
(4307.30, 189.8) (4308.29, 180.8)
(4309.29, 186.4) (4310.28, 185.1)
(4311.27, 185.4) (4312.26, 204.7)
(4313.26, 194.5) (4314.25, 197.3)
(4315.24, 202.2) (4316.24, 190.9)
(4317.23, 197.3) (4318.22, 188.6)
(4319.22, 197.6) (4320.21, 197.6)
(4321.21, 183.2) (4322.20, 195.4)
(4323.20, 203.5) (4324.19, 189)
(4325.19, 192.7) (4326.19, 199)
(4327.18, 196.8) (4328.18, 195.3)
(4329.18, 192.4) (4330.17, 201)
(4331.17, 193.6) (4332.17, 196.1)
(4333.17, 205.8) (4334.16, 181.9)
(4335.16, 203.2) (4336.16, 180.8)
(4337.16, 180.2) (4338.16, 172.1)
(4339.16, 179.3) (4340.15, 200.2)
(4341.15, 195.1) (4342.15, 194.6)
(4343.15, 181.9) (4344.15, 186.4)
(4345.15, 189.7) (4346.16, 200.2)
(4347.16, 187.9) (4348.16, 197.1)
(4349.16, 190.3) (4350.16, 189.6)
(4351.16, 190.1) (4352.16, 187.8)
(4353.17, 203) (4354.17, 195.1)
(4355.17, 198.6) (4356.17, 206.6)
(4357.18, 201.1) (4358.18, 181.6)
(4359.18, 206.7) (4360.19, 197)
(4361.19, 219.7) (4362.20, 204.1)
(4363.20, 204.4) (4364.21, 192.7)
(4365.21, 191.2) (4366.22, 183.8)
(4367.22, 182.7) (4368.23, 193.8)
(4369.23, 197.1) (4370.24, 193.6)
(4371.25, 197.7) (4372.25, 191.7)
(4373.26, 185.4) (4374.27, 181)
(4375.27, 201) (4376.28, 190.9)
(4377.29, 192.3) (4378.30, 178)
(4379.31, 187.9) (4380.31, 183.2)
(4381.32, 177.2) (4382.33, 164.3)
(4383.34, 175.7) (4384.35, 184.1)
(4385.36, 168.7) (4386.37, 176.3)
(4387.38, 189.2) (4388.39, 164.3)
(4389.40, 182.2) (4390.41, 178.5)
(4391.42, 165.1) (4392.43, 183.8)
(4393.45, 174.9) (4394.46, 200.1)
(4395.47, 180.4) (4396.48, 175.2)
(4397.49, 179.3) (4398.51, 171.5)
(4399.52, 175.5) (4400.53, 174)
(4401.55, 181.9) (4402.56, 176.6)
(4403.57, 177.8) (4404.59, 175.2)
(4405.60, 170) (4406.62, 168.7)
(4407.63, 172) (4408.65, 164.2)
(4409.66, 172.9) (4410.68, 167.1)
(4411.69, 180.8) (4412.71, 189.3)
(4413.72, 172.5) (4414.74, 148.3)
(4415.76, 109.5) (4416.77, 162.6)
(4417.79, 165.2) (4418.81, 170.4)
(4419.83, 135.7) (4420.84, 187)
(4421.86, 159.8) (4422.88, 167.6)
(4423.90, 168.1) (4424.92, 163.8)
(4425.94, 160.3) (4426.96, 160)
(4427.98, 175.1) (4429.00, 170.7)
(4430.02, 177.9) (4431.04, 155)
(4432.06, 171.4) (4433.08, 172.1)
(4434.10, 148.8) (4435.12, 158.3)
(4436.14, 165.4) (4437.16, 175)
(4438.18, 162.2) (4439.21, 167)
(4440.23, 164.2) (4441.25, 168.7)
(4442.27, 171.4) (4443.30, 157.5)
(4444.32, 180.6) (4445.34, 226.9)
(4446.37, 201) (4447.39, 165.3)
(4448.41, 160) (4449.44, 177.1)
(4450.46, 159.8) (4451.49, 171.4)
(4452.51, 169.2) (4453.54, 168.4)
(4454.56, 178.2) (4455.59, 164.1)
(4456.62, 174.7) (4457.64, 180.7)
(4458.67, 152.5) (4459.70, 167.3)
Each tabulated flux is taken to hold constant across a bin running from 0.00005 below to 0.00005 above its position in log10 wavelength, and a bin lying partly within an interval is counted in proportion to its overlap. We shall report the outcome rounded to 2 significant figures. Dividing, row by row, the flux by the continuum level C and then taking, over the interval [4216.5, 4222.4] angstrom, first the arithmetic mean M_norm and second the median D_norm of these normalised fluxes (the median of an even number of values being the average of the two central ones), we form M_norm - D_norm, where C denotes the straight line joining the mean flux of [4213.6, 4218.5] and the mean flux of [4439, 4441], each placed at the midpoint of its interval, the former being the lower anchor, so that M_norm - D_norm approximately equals 0.010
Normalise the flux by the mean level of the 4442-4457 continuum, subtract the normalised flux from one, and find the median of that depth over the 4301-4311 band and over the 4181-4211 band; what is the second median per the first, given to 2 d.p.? -0.23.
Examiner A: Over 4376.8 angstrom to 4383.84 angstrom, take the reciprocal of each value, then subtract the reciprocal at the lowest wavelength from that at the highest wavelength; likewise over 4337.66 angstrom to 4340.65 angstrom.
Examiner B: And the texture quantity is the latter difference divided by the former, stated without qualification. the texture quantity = -1.7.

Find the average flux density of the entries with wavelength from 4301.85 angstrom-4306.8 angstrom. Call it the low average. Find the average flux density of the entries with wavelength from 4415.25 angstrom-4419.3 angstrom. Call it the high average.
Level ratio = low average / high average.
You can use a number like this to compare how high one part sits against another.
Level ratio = 1.18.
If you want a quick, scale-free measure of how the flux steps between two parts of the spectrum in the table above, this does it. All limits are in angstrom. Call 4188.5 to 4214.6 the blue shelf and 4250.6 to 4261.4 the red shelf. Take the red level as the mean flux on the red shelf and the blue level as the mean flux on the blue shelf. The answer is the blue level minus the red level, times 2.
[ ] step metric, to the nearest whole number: 12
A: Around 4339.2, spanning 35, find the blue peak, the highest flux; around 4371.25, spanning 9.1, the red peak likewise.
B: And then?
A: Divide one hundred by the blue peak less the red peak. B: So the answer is 18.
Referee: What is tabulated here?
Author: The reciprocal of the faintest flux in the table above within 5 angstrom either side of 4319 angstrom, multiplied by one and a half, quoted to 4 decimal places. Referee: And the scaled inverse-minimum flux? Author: 0.0082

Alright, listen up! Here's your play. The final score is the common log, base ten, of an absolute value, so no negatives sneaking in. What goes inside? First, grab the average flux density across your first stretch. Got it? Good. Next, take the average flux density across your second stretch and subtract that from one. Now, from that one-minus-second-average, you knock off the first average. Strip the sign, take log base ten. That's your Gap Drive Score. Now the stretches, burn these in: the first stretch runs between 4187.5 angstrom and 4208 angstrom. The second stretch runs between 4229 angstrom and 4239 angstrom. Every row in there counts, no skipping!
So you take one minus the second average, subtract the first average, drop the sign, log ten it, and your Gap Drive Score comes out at 2.53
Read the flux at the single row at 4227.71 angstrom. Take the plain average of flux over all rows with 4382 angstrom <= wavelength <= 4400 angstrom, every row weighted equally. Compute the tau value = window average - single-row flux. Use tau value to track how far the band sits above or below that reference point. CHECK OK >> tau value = 10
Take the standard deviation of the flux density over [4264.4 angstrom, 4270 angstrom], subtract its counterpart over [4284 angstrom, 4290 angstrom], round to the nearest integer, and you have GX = -1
